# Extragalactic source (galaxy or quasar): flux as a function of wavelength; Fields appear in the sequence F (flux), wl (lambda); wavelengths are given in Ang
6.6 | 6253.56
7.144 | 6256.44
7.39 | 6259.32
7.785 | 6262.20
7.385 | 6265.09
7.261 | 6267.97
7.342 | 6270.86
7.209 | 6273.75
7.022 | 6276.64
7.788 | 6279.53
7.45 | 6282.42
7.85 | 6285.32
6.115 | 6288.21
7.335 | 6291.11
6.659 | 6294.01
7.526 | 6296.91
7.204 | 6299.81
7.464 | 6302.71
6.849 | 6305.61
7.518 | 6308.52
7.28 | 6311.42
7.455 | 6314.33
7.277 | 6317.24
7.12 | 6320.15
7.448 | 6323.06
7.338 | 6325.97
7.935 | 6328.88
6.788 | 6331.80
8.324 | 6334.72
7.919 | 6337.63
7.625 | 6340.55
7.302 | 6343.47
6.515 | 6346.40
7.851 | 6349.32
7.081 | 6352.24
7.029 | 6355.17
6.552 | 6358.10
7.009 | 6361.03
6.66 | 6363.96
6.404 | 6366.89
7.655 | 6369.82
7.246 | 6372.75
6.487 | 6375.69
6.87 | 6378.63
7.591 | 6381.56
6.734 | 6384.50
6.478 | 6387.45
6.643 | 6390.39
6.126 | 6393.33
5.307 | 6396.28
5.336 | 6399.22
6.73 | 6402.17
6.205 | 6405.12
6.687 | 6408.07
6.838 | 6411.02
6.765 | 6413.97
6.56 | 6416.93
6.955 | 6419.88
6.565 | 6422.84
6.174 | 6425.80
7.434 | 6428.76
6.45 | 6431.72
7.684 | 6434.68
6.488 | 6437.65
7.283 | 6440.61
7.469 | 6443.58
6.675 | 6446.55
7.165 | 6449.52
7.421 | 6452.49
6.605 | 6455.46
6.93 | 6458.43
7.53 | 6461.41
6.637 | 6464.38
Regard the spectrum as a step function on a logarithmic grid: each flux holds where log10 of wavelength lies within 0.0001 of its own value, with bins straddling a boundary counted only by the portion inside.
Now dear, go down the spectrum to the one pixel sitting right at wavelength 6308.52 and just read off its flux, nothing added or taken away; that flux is 7.518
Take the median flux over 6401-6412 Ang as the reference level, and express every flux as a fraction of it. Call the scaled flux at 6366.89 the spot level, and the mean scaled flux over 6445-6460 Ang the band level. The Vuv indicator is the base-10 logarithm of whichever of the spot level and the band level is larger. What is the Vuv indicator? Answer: 0.016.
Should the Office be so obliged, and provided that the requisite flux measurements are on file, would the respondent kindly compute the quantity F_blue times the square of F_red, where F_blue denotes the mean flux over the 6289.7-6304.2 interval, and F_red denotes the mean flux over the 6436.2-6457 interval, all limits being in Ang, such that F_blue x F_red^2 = 356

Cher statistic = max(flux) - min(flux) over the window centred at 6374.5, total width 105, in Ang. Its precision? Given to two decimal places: 3.02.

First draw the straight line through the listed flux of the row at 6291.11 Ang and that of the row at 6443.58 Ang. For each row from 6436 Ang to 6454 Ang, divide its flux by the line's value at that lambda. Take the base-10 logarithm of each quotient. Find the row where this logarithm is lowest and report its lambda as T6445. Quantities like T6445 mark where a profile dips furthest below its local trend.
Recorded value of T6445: 6437.65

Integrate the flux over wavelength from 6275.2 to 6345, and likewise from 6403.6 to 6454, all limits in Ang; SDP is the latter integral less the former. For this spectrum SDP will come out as -167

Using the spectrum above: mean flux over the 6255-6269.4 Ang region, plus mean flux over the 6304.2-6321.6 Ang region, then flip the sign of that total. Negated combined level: -14.6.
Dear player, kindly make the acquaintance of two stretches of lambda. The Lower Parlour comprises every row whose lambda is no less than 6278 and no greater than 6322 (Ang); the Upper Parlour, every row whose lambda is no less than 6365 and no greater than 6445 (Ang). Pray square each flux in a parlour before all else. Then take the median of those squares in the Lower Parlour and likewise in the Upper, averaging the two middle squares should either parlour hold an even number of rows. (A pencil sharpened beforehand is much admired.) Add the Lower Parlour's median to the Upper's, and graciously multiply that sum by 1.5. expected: 148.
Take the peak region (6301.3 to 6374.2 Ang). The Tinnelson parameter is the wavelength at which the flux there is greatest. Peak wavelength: 6334.72 Ang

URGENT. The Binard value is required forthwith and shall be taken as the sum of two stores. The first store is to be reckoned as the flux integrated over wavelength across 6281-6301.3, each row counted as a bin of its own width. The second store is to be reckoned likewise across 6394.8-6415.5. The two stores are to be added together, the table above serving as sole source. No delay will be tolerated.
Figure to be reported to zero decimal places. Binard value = 275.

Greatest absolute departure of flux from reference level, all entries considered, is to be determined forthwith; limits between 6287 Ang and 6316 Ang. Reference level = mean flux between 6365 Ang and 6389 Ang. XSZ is 0.8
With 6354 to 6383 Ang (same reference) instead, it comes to 0.7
